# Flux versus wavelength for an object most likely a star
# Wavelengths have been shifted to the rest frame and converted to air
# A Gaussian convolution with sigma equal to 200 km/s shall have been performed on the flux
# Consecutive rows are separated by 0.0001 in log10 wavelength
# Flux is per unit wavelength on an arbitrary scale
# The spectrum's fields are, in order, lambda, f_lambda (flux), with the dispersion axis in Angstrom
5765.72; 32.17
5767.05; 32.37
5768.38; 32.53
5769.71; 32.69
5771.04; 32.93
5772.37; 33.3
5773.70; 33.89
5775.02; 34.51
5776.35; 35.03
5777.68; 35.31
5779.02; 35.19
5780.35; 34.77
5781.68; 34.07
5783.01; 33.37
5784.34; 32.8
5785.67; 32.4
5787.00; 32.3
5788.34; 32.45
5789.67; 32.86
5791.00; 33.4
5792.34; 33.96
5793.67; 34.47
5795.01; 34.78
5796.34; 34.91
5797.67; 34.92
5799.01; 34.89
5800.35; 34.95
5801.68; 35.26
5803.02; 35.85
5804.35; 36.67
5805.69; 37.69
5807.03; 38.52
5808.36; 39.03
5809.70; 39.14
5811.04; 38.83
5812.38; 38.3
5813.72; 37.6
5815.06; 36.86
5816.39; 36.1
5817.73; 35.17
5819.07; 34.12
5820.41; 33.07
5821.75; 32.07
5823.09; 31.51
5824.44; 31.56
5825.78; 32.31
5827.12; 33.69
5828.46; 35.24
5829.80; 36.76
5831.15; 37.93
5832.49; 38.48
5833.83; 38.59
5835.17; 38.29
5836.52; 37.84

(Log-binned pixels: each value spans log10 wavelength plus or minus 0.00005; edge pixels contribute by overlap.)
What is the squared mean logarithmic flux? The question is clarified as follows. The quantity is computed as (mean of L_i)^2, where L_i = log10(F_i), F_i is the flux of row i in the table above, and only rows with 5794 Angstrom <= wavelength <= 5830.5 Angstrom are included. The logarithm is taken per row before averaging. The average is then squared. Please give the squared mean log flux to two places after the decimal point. 2.40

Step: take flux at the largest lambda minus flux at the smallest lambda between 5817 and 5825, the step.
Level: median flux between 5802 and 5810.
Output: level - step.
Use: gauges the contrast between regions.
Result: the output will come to 41.7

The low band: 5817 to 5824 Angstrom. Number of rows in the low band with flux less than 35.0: 4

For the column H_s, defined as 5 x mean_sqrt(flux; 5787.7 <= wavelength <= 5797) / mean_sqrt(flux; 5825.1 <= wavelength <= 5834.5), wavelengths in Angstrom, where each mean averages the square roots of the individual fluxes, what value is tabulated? 4.84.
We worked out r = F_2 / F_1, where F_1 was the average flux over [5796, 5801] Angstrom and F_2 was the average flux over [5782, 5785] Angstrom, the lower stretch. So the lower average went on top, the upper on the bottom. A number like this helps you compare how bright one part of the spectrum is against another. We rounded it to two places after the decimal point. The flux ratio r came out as 0.95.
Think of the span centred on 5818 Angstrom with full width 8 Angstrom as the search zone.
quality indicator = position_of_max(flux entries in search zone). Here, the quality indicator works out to 5815.06 Angstrom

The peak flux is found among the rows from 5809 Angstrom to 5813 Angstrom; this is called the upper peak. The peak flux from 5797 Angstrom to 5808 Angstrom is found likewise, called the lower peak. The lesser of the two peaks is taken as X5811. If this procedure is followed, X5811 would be 38.5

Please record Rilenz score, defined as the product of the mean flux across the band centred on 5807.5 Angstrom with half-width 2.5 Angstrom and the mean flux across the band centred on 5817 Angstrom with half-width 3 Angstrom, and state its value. 1373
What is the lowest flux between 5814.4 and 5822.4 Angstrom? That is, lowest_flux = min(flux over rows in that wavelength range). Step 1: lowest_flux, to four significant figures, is 32.07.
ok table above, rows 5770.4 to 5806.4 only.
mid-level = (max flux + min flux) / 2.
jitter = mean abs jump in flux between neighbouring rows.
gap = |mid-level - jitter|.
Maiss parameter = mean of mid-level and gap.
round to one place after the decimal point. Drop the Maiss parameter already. 34.8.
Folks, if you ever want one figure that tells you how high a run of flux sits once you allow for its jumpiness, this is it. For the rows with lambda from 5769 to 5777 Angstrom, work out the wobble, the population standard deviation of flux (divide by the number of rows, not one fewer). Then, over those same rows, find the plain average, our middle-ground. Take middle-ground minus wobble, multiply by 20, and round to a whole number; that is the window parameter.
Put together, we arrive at 658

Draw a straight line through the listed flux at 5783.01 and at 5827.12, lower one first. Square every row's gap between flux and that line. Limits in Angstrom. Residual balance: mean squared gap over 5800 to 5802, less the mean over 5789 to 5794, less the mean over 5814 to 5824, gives -2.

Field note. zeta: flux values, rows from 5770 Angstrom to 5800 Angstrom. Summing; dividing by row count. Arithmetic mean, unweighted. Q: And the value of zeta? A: 33.9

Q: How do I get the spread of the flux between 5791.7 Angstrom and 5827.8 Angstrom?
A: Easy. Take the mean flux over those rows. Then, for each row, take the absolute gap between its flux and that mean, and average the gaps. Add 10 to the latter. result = 11.9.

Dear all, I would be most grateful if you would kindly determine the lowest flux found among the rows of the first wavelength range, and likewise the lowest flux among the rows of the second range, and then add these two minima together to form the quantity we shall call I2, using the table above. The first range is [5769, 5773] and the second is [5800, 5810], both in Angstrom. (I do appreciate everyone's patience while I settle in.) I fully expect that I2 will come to 67.6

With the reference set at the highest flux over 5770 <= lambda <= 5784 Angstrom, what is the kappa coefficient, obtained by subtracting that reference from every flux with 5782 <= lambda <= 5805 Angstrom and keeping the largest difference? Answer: 1.4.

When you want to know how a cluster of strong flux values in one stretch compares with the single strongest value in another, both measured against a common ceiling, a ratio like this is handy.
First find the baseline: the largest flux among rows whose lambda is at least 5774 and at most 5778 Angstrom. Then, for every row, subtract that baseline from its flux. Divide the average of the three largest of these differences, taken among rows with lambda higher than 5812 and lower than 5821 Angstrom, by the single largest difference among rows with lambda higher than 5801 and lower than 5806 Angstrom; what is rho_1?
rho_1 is 1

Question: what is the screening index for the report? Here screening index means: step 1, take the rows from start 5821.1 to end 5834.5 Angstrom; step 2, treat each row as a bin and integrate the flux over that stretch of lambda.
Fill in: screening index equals 467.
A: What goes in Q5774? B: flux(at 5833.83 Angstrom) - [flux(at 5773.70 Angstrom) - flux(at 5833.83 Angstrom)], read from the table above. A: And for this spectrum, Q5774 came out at 43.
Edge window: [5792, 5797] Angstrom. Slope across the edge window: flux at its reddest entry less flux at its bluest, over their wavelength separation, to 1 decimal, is 0.2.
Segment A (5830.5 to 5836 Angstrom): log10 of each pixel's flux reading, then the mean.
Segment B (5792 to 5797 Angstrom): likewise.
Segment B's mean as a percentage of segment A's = 97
